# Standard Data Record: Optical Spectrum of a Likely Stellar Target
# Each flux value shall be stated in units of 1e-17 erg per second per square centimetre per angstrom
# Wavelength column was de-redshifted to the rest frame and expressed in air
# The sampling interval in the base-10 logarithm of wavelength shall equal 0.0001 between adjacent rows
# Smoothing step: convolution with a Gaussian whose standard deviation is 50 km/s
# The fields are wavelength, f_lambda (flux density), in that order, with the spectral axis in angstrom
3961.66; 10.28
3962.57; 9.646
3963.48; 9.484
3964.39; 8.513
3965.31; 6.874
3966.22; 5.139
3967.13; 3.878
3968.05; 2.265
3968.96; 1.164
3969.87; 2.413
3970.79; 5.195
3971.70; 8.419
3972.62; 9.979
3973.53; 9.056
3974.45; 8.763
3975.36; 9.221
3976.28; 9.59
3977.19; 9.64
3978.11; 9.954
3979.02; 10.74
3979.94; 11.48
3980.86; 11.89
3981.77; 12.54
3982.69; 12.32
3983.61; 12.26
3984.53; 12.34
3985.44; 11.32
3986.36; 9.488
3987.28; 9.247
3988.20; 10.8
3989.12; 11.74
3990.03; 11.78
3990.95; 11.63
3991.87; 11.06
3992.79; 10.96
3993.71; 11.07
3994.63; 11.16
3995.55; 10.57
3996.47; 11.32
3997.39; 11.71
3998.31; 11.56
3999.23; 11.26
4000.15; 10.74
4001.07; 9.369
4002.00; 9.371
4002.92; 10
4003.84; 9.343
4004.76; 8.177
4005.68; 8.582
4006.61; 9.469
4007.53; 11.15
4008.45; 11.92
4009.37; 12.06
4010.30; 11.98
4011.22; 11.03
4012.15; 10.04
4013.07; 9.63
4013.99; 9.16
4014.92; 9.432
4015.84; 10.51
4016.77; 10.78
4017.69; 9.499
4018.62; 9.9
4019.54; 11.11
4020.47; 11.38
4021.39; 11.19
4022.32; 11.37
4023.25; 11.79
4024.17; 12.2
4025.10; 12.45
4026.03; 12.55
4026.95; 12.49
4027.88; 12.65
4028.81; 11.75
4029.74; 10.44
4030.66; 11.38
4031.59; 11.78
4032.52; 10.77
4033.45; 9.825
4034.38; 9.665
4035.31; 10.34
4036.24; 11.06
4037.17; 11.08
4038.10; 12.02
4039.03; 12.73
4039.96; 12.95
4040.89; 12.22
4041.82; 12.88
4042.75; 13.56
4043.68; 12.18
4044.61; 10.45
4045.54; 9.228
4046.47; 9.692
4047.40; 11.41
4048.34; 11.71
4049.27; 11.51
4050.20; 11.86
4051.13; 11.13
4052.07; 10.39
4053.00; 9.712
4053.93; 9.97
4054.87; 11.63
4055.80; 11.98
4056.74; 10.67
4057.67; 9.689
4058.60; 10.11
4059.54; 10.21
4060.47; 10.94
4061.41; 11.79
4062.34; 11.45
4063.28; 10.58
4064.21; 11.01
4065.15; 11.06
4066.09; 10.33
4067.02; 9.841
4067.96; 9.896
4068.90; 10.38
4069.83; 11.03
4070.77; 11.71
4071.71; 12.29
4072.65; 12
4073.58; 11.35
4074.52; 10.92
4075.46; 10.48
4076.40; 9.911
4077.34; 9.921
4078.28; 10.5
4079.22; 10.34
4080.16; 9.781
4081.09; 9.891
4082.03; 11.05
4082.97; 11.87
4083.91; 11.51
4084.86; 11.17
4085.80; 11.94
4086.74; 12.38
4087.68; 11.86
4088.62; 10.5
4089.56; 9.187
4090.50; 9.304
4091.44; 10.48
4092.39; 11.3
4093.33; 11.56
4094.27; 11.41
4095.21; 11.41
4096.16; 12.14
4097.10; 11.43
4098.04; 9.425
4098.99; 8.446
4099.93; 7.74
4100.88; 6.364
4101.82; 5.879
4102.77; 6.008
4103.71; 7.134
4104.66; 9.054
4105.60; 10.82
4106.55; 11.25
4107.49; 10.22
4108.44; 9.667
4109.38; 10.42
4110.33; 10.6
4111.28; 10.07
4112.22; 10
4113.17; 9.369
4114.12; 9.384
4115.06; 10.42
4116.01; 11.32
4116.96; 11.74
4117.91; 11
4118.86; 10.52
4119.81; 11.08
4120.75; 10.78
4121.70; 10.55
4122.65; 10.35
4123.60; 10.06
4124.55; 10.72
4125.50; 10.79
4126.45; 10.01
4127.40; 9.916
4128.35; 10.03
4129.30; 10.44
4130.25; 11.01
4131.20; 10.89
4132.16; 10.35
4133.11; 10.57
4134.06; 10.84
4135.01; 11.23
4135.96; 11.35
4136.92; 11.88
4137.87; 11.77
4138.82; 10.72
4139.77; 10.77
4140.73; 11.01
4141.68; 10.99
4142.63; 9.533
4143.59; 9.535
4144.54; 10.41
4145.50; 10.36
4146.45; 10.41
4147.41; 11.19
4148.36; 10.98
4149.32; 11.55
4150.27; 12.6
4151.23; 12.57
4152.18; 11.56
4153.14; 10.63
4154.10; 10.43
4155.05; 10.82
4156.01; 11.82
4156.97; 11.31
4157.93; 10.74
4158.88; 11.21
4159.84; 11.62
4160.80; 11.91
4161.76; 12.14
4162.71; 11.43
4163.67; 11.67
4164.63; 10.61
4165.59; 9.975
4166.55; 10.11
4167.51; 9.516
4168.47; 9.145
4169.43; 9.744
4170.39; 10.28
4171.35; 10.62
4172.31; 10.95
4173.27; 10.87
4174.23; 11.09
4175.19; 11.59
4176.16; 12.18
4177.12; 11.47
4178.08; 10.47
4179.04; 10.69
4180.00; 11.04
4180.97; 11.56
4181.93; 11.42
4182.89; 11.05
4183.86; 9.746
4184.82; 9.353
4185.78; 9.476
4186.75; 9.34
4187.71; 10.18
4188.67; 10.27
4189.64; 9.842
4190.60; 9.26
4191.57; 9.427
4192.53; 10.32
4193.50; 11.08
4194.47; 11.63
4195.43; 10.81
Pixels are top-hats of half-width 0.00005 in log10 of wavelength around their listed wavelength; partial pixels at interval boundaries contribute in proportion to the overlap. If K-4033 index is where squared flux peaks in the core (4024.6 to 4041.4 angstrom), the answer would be 4039.96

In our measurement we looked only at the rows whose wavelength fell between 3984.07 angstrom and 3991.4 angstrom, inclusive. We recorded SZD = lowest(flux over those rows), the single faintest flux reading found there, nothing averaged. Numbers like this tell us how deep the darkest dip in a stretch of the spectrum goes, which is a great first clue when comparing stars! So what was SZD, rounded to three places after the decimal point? 9.247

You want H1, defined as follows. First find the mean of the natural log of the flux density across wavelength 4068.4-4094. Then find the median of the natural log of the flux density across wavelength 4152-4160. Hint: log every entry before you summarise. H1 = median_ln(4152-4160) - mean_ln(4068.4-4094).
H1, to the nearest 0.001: 0.030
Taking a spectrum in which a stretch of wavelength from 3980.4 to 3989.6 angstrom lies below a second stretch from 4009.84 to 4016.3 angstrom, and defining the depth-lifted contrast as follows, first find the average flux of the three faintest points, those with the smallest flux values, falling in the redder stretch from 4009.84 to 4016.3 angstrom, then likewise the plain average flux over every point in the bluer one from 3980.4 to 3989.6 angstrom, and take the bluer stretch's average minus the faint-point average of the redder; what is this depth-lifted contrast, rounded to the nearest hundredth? 1.99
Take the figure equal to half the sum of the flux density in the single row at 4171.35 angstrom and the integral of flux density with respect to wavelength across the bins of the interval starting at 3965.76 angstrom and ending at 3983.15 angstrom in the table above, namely 76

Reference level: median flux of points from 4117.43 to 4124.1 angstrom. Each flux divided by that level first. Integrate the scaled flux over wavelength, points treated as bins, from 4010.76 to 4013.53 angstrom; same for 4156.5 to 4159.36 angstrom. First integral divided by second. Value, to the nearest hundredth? 0.89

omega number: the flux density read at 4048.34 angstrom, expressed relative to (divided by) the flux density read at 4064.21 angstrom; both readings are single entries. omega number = 1.06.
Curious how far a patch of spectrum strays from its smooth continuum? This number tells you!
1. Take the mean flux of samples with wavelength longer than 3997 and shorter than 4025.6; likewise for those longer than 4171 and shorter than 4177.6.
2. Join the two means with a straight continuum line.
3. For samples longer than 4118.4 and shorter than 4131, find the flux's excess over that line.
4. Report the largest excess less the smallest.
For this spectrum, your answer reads 1.20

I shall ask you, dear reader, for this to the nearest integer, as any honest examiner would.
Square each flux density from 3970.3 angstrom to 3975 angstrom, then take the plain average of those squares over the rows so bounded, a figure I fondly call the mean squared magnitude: 71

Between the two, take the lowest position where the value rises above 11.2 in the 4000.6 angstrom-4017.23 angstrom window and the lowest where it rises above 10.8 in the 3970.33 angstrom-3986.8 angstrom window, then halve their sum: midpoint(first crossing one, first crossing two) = 3994.2 angstrom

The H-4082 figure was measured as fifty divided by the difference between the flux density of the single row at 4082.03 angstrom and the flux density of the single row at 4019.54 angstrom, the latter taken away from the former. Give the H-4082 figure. -833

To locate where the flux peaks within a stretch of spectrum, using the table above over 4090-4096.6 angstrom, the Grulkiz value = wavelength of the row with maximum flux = 4096.16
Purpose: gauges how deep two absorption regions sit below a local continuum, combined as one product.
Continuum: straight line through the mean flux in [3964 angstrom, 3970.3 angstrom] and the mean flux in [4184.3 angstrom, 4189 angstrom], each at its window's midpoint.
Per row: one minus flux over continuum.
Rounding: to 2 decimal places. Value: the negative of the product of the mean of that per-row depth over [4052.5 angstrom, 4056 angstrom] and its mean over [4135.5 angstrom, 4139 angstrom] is -0.23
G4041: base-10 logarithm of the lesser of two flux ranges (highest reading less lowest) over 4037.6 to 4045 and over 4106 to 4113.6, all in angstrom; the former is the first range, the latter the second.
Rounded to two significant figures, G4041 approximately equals 0.27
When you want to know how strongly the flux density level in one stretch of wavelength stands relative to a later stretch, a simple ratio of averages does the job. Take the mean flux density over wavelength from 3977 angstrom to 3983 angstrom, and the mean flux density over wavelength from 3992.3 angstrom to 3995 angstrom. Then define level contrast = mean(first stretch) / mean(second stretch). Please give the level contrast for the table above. 1.0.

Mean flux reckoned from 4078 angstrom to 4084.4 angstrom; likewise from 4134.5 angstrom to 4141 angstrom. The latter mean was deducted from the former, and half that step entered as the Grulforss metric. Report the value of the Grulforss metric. -0.27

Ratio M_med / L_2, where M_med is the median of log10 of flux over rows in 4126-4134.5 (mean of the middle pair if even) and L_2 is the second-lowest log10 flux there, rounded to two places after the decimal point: 1.02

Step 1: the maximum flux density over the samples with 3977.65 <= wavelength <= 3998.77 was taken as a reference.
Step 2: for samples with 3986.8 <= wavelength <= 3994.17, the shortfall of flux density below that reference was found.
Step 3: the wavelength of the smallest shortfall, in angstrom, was 3990.03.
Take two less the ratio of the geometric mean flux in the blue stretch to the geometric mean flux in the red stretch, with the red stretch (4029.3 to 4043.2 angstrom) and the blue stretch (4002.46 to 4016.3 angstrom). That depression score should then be 1.12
